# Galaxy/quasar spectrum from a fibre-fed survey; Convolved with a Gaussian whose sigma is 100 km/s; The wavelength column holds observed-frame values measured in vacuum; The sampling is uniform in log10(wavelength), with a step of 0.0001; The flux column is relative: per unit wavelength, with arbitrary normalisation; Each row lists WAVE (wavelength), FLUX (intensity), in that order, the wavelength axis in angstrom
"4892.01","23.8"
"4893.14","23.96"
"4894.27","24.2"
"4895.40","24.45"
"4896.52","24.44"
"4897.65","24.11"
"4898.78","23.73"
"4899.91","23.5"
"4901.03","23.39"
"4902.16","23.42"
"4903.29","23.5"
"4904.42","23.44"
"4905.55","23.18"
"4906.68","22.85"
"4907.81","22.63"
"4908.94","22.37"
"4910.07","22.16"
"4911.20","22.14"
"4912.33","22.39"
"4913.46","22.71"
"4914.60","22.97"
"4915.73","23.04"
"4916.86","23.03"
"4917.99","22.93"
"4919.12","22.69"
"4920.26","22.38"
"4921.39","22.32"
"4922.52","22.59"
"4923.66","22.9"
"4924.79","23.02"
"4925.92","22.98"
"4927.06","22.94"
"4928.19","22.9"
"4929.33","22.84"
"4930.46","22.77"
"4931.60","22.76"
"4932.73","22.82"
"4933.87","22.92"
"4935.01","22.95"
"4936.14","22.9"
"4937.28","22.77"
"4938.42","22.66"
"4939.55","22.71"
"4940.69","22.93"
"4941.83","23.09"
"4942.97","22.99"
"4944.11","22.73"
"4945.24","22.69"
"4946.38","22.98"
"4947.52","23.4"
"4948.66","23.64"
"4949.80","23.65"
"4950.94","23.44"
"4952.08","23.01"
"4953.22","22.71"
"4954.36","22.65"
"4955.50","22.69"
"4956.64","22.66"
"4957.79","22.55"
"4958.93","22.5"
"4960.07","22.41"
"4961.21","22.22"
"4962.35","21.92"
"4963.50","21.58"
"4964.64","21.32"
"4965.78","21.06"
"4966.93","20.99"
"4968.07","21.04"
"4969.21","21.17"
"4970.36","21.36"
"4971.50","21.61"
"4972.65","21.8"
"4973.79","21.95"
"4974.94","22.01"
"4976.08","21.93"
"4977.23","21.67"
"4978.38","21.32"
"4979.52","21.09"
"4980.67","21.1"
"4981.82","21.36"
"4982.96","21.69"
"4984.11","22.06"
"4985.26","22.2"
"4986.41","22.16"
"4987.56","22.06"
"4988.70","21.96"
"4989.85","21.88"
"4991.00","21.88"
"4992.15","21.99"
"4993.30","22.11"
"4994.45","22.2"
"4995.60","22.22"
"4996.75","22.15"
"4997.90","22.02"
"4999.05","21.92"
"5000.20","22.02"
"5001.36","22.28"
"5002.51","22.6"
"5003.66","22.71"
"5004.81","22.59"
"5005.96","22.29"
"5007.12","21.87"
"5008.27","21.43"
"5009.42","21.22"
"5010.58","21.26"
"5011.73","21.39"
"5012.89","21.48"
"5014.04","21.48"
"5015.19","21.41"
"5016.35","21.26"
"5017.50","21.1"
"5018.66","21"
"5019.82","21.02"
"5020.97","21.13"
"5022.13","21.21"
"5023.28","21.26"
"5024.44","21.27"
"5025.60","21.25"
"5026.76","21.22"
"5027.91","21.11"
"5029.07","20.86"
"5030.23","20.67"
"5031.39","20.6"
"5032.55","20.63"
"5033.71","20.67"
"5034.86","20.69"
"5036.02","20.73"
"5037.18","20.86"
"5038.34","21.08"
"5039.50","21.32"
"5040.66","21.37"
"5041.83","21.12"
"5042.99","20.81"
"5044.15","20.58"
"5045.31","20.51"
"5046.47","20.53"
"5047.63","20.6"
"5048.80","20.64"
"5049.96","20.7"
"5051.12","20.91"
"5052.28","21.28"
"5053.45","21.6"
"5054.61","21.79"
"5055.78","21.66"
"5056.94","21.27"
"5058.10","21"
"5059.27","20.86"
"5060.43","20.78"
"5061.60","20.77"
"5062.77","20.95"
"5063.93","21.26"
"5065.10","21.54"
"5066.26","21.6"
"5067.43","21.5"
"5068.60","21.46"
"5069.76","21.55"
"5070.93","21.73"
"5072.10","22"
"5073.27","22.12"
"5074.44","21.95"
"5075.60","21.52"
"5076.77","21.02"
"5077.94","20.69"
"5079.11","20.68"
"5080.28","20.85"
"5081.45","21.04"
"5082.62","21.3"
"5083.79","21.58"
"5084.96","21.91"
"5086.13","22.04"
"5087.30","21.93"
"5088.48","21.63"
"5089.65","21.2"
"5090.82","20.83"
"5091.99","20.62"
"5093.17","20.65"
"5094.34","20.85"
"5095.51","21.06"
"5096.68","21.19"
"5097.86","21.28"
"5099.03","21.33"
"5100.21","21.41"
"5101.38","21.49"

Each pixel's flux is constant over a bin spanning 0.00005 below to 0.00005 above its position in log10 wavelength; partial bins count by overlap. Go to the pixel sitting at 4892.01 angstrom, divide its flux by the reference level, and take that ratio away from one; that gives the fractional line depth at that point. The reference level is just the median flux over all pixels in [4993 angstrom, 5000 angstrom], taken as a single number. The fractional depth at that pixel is -0.075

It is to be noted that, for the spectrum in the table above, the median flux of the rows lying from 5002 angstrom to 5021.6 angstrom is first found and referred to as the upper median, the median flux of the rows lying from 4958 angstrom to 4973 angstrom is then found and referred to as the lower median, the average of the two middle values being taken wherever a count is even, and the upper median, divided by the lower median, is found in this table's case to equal 0.99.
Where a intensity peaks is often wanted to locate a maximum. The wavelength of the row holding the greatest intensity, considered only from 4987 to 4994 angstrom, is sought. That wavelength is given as 4993.30 angstrom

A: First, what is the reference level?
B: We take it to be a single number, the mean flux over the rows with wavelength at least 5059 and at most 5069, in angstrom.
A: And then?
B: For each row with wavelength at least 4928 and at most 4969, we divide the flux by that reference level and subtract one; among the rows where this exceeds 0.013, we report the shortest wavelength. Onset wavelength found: 4928.19 angstrom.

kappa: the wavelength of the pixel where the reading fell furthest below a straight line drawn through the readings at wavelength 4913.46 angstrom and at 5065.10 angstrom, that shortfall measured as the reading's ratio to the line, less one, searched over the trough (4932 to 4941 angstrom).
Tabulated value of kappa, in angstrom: 4938.42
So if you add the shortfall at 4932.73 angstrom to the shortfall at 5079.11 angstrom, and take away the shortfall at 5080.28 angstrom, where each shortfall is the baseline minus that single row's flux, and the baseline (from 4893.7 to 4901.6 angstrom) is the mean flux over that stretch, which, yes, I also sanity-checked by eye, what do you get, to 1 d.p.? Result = 1.3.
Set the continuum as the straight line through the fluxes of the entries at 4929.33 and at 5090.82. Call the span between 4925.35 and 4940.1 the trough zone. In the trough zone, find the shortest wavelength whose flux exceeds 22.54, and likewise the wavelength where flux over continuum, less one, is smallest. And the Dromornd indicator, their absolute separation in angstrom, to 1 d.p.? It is 12.5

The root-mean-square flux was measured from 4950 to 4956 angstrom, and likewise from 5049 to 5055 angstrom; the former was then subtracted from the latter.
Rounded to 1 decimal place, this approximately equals -1.6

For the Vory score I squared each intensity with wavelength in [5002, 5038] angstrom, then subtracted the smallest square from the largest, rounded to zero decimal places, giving 91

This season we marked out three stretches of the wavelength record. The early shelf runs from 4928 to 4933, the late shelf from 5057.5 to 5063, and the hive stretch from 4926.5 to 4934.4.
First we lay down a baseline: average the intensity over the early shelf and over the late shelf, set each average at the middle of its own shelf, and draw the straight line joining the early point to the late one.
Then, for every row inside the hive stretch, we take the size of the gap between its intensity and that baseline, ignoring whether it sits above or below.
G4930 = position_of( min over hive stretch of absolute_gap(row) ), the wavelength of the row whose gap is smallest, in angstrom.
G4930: 4929.33 angstrom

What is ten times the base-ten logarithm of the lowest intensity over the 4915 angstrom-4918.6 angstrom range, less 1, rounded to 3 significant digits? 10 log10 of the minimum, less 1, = 12.6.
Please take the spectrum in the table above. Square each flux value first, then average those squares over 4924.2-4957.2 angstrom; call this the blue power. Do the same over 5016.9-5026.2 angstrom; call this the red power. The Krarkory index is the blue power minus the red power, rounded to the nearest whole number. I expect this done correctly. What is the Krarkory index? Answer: 79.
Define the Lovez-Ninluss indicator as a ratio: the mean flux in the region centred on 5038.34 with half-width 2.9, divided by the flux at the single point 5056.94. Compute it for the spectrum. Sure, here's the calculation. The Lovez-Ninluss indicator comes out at 0.991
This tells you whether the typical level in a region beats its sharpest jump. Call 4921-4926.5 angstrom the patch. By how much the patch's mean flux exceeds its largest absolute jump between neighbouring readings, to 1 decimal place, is 22.5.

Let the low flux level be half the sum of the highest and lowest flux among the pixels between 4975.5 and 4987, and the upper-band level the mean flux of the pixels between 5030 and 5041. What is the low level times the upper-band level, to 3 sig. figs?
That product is 452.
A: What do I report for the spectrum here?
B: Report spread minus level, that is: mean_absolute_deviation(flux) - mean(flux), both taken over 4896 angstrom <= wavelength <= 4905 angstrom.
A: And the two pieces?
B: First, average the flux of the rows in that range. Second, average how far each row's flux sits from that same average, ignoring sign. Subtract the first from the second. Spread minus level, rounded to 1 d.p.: -23.4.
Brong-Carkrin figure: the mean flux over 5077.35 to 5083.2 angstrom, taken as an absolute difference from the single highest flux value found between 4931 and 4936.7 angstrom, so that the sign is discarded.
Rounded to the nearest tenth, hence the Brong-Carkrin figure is 2.0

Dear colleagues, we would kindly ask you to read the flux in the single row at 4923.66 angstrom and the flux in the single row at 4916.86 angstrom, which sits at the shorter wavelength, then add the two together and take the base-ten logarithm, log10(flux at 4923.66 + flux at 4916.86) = 1.66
